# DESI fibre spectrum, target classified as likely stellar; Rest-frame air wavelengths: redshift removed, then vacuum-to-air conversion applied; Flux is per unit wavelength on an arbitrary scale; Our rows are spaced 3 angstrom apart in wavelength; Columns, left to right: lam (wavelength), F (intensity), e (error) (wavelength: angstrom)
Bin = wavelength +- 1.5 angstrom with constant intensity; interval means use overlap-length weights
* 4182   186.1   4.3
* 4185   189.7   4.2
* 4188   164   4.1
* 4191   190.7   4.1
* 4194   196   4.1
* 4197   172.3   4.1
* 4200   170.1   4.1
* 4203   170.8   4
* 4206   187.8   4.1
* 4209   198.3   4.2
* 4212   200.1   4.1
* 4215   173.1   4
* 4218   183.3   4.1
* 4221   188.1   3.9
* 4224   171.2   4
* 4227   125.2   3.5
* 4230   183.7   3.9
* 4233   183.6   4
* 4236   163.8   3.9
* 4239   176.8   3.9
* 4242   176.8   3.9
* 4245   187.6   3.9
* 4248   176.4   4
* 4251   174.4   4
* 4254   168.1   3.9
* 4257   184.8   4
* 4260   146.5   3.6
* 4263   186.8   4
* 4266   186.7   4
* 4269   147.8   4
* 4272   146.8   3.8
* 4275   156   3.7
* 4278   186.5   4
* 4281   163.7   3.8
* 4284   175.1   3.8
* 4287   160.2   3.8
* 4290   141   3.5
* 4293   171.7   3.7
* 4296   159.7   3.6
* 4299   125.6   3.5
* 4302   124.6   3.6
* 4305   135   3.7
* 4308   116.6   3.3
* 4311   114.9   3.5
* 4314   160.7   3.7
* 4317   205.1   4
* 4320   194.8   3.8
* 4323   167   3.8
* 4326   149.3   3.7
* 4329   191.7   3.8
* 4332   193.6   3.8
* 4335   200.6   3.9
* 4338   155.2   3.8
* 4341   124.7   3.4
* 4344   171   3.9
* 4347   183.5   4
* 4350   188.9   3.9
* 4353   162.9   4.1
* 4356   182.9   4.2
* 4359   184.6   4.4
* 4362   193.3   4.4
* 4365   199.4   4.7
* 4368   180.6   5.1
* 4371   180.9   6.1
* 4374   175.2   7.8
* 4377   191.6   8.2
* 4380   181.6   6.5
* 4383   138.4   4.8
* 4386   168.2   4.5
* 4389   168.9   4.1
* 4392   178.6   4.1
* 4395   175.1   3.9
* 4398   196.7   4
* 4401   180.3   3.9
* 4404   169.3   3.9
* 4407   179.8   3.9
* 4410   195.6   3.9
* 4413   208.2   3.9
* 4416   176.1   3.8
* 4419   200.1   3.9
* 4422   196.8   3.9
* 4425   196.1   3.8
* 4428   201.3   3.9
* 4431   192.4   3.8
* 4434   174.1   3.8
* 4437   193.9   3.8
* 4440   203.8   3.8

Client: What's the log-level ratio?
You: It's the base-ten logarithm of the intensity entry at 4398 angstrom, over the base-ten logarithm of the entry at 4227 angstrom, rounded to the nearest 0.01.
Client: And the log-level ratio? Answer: 1.09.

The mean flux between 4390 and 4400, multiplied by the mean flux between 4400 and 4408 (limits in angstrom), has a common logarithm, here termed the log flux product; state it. 4.51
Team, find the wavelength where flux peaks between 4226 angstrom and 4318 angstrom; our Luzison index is 4317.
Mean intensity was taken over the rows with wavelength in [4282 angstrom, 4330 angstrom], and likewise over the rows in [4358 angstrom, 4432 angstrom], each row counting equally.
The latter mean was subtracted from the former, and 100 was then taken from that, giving -129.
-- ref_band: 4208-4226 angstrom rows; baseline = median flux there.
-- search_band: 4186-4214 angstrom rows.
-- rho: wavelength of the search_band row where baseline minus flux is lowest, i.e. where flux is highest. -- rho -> 4212 angstrom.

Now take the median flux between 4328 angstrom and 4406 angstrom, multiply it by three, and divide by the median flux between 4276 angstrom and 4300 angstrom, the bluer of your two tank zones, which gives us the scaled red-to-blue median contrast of 3.3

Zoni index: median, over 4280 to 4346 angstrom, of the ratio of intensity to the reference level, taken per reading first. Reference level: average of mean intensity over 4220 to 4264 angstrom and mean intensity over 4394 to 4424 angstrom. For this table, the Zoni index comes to 0.89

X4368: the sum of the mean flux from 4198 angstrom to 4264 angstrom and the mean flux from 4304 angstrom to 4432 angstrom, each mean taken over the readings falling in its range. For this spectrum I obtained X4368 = 353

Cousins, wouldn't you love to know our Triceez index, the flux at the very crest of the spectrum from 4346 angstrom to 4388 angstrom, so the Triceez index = 199.4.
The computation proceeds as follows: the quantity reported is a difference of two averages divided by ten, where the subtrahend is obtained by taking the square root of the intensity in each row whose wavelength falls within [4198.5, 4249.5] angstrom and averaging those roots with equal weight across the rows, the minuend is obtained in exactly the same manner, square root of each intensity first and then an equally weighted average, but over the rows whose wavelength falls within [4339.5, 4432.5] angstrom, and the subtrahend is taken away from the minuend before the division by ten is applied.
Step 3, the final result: 0.01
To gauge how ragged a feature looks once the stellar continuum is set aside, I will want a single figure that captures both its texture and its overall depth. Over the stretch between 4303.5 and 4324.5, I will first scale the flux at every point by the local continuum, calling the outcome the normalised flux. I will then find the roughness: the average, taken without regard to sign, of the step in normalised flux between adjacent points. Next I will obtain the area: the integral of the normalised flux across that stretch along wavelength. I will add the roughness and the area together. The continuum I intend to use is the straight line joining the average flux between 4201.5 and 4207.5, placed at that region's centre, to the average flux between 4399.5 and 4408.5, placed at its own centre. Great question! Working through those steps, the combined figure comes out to 18.6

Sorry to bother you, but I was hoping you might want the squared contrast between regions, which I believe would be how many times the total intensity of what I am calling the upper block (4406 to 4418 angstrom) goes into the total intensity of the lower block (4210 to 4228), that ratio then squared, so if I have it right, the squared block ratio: 1.9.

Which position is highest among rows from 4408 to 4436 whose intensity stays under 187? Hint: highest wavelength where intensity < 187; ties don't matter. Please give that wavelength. 4434 angstrom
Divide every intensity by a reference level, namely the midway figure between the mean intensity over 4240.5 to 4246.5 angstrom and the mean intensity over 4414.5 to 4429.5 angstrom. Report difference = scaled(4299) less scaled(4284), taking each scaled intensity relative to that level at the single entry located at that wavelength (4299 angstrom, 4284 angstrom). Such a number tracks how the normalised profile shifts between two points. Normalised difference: -0.26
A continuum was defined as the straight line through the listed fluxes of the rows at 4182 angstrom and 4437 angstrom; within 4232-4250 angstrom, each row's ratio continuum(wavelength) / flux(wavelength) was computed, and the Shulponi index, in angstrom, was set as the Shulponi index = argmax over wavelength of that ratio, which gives 4236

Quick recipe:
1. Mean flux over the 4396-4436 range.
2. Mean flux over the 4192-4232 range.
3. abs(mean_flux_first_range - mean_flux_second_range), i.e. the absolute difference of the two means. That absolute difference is 11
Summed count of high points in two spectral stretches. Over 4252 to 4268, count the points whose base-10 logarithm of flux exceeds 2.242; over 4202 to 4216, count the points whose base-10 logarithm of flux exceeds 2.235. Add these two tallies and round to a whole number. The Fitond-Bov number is 7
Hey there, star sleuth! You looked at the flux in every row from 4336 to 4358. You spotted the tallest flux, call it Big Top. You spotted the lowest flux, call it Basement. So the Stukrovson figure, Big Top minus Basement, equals 64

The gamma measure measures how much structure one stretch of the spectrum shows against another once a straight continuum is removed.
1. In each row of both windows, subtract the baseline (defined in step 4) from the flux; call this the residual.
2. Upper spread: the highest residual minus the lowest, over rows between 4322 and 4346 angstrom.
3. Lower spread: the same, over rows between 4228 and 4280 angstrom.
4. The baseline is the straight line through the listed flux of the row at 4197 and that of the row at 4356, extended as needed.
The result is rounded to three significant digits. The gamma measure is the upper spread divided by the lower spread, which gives 1.79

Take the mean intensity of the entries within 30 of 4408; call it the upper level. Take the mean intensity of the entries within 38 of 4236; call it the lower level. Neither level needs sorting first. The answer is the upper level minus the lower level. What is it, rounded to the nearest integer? 9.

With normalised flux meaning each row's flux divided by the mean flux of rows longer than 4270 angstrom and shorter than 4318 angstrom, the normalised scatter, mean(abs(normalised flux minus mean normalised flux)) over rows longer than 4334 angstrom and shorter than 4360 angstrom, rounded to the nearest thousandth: 0.112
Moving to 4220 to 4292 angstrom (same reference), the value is 0.094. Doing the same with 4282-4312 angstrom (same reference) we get 0.127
